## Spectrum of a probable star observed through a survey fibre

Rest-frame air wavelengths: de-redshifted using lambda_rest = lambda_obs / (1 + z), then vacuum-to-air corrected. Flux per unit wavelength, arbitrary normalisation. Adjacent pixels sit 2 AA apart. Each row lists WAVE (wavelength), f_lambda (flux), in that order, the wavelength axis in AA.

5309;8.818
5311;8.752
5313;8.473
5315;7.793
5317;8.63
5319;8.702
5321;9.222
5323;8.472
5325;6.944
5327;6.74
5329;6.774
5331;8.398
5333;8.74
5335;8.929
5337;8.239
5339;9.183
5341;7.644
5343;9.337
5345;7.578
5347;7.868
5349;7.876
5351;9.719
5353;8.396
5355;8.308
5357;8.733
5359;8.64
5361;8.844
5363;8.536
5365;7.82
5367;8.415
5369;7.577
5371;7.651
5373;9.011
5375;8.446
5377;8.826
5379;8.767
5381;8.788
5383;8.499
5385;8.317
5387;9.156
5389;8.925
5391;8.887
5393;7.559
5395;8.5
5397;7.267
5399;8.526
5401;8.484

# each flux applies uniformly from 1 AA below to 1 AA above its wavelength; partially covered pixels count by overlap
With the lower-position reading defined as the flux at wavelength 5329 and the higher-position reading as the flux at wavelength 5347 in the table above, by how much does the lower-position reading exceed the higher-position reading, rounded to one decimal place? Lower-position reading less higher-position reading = -1.1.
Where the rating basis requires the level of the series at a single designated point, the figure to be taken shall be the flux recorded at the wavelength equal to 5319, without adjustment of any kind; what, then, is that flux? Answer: 8.702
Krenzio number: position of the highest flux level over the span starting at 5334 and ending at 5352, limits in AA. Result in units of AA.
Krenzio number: 5351 AA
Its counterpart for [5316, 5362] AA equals 5351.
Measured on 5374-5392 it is 5387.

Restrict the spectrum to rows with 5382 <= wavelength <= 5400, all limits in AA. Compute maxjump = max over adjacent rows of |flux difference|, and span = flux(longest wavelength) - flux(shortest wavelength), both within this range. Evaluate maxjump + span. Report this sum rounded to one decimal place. 1.4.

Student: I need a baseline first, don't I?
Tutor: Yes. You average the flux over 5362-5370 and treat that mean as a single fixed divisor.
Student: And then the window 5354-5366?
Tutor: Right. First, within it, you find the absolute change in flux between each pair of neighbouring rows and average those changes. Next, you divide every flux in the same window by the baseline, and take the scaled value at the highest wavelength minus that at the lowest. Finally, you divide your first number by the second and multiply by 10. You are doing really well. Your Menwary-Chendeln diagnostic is -58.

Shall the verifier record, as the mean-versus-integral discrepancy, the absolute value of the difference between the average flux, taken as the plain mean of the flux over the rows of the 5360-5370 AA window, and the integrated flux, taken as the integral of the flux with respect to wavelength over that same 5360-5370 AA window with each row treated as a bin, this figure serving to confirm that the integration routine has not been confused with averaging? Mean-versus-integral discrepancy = 74.1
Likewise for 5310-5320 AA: 76.2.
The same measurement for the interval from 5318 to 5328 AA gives 72.1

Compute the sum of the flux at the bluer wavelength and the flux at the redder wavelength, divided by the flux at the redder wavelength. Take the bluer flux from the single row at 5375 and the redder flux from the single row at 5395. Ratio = 1.99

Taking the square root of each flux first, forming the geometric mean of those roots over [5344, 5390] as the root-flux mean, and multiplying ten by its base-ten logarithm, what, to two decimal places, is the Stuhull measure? 4.63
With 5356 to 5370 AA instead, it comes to 4.61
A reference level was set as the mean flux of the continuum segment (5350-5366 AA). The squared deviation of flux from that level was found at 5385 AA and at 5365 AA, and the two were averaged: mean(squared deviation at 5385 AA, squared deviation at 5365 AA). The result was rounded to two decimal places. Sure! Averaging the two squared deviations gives 0.37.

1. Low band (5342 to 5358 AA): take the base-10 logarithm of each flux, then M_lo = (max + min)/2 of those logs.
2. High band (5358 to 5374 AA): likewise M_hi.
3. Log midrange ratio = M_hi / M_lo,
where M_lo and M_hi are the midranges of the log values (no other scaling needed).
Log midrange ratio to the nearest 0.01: 0.98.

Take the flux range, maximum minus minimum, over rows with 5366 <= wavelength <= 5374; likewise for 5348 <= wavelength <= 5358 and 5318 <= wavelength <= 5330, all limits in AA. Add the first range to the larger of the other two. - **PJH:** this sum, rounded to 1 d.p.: 3.9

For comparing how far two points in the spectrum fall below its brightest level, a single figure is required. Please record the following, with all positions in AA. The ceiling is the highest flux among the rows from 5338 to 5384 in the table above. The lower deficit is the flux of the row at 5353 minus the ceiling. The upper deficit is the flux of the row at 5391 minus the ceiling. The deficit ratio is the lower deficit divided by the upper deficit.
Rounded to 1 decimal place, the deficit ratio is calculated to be 1.6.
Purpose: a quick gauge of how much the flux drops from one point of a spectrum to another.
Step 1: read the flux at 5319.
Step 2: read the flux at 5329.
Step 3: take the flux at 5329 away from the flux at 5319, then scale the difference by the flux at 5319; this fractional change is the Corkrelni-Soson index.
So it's 0.22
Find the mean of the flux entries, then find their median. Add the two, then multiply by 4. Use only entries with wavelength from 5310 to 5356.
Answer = 66.8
